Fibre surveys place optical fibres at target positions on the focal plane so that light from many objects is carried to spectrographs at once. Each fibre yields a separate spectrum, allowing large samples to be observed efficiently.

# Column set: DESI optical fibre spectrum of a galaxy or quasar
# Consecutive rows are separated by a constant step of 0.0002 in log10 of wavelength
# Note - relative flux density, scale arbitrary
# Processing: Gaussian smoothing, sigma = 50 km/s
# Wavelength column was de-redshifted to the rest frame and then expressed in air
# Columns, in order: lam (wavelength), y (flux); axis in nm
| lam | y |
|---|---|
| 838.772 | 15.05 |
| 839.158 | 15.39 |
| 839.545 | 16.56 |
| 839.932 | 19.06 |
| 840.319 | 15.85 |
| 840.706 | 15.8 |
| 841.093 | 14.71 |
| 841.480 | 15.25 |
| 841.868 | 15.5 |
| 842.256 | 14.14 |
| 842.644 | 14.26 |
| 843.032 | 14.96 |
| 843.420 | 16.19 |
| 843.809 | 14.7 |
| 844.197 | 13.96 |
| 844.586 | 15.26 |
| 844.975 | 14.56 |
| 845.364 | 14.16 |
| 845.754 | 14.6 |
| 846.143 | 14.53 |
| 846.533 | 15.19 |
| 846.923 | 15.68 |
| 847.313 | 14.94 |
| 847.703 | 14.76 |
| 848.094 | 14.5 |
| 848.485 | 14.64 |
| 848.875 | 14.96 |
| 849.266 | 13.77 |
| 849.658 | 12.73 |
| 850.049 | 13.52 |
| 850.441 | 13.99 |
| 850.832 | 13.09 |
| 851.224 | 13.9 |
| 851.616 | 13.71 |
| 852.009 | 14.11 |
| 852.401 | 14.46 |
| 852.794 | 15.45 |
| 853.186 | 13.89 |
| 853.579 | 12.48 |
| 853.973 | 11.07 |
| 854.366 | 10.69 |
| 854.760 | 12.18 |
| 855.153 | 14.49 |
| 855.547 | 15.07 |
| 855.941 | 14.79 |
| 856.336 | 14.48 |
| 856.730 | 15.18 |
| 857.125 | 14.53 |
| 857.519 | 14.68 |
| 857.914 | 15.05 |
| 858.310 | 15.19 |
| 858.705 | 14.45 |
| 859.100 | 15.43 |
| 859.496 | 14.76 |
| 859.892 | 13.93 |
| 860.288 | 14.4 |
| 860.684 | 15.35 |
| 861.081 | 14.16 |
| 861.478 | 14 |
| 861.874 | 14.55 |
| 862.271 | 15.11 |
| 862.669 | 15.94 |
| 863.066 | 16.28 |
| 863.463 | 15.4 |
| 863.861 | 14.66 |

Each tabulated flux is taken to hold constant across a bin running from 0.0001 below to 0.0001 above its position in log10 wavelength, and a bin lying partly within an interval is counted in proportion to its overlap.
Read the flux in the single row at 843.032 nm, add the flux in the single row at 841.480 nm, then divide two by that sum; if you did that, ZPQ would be 0.0662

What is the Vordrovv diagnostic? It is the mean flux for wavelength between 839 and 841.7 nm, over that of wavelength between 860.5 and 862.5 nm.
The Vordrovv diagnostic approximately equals 1.10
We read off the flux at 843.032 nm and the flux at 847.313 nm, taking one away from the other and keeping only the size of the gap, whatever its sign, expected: 0.0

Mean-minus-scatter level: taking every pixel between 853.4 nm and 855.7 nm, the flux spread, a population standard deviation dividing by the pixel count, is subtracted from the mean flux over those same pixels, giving 11.0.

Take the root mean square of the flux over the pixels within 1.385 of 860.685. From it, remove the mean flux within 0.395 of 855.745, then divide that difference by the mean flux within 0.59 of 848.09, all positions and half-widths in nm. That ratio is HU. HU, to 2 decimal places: -0.03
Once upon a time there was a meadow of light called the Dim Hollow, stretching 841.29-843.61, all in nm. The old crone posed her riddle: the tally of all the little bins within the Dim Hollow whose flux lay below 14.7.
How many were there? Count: 2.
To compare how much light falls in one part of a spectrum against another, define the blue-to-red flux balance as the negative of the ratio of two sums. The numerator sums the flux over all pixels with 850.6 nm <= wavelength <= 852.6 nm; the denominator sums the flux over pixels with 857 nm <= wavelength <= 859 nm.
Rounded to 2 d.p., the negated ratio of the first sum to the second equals -0.94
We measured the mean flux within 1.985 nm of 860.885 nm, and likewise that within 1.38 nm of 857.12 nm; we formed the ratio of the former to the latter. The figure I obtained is 0.99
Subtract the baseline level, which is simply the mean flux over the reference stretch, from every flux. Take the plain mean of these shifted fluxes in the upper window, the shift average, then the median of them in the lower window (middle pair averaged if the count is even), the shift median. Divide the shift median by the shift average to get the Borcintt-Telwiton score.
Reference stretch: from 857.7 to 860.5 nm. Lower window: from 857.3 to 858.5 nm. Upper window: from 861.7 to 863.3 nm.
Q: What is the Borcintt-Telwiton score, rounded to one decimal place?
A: 0.4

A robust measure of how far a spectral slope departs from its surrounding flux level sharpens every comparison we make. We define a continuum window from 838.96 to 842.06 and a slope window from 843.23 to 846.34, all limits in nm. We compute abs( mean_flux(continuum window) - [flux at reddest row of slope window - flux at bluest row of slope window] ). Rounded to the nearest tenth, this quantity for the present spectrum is 17.7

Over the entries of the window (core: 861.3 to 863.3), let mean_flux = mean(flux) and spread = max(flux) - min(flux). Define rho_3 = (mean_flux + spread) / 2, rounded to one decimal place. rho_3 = 8.7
